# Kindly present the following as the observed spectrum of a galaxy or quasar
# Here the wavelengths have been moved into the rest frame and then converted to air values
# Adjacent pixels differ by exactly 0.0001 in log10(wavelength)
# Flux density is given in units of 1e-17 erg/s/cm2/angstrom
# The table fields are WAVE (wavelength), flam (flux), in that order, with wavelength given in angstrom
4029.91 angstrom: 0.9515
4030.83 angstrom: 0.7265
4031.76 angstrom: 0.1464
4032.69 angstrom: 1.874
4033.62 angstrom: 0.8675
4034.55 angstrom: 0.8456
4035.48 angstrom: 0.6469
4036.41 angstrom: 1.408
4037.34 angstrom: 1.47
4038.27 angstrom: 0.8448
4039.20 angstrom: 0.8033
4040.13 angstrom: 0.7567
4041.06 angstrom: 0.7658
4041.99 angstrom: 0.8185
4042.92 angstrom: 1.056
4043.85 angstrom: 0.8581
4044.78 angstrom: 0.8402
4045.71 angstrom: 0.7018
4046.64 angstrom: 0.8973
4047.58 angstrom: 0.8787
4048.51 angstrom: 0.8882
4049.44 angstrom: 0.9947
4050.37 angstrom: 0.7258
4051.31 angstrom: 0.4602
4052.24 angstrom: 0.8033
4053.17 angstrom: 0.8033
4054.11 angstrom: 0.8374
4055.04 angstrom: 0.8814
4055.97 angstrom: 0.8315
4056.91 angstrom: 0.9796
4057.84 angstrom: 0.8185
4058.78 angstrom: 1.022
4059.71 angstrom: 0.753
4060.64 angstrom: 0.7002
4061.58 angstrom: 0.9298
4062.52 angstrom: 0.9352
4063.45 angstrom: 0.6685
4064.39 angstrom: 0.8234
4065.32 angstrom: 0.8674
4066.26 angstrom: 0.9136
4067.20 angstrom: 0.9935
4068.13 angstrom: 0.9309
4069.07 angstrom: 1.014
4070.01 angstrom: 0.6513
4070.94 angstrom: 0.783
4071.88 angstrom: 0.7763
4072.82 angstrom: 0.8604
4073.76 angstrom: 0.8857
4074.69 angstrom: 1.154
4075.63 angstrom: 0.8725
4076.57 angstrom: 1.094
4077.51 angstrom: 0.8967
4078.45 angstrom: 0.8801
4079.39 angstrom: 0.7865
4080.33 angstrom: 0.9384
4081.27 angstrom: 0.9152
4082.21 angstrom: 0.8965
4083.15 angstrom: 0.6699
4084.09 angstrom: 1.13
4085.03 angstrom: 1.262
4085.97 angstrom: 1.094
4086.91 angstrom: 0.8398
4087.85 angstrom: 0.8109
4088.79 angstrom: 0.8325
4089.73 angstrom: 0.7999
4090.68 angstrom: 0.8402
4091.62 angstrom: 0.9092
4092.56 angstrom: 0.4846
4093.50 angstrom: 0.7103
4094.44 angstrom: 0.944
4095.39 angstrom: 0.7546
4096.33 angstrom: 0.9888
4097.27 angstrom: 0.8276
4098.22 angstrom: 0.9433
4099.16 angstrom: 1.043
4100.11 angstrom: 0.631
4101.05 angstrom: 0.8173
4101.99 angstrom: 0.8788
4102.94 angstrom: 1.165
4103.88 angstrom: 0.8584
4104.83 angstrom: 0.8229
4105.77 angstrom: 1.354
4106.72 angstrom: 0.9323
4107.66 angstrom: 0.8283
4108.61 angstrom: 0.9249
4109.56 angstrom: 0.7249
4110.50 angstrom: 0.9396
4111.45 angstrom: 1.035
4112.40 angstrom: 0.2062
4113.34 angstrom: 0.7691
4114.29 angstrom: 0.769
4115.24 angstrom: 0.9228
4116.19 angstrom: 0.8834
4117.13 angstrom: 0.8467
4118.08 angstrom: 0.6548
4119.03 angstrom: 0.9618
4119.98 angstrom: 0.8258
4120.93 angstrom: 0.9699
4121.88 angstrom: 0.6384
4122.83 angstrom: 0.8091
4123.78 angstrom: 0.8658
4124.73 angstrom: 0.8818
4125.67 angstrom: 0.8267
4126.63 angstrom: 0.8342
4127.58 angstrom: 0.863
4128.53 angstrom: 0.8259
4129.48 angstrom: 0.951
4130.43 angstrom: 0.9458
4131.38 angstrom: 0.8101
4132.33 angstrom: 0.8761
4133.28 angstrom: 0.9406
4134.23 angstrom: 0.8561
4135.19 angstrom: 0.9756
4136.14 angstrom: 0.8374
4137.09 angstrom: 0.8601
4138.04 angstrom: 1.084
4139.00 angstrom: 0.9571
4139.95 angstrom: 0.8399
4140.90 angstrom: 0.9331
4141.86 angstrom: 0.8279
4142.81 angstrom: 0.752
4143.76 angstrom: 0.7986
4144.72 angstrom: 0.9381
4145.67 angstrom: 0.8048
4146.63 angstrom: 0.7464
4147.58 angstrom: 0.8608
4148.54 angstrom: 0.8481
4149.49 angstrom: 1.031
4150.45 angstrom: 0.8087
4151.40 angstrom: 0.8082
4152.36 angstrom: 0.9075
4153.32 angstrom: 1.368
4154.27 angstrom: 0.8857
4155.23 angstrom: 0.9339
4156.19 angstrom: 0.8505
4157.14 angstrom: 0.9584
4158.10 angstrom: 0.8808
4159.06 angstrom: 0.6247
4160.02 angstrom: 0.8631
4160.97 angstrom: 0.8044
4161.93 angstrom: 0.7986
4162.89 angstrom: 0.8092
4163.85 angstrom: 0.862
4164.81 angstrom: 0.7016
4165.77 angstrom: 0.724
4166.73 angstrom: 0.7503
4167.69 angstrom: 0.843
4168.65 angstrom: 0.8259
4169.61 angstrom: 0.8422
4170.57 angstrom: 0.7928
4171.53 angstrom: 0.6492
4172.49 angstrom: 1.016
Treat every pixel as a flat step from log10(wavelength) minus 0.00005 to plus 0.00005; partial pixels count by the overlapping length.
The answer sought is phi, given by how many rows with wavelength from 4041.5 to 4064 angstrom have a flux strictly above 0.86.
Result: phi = 10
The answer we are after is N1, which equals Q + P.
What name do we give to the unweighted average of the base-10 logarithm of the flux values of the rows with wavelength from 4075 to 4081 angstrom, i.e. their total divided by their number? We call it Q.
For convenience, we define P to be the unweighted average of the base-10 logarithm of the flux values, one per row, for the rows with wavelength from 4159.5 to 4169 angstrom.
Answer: -0.14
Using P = -0.099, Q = -0.042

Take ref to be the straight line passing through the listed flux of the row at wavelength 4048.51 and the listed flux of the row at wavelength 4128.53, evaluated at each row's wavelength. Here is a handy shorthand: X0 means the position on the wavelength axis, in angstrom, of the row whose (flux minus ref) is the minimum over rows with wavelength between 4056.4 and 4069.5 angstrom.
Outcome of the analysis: 4063.45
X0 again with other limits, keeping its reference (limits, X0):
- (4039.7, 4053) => 4051.31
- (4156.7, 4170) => 4159.06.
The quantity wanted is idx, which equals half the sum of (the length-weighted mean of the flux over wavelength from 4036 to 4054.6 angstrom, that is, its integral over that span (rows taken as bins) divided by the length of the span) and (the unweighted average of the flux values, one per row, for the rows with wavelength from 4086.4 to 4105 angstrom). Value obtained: 0.862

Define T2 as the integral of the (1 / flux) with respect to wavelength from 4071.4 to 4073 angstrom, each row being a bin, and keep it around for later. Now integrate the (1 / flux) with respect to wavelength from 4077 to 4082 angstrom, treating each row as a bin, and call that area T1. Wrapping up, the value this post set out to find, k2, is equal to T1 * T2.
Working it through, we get 11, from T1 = 5.7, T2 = 2.0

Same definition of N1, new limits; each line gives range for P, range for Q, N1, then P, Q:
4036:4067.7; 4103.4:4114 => -0.17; -0.067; -0.102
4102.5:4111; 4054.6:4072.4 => -0.10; -0.030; -0.071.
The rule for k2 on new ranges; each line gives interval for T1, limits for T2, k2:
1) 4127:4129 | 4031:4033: 17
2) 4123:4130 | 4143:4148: 50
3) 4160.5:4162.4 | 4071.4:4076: 12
